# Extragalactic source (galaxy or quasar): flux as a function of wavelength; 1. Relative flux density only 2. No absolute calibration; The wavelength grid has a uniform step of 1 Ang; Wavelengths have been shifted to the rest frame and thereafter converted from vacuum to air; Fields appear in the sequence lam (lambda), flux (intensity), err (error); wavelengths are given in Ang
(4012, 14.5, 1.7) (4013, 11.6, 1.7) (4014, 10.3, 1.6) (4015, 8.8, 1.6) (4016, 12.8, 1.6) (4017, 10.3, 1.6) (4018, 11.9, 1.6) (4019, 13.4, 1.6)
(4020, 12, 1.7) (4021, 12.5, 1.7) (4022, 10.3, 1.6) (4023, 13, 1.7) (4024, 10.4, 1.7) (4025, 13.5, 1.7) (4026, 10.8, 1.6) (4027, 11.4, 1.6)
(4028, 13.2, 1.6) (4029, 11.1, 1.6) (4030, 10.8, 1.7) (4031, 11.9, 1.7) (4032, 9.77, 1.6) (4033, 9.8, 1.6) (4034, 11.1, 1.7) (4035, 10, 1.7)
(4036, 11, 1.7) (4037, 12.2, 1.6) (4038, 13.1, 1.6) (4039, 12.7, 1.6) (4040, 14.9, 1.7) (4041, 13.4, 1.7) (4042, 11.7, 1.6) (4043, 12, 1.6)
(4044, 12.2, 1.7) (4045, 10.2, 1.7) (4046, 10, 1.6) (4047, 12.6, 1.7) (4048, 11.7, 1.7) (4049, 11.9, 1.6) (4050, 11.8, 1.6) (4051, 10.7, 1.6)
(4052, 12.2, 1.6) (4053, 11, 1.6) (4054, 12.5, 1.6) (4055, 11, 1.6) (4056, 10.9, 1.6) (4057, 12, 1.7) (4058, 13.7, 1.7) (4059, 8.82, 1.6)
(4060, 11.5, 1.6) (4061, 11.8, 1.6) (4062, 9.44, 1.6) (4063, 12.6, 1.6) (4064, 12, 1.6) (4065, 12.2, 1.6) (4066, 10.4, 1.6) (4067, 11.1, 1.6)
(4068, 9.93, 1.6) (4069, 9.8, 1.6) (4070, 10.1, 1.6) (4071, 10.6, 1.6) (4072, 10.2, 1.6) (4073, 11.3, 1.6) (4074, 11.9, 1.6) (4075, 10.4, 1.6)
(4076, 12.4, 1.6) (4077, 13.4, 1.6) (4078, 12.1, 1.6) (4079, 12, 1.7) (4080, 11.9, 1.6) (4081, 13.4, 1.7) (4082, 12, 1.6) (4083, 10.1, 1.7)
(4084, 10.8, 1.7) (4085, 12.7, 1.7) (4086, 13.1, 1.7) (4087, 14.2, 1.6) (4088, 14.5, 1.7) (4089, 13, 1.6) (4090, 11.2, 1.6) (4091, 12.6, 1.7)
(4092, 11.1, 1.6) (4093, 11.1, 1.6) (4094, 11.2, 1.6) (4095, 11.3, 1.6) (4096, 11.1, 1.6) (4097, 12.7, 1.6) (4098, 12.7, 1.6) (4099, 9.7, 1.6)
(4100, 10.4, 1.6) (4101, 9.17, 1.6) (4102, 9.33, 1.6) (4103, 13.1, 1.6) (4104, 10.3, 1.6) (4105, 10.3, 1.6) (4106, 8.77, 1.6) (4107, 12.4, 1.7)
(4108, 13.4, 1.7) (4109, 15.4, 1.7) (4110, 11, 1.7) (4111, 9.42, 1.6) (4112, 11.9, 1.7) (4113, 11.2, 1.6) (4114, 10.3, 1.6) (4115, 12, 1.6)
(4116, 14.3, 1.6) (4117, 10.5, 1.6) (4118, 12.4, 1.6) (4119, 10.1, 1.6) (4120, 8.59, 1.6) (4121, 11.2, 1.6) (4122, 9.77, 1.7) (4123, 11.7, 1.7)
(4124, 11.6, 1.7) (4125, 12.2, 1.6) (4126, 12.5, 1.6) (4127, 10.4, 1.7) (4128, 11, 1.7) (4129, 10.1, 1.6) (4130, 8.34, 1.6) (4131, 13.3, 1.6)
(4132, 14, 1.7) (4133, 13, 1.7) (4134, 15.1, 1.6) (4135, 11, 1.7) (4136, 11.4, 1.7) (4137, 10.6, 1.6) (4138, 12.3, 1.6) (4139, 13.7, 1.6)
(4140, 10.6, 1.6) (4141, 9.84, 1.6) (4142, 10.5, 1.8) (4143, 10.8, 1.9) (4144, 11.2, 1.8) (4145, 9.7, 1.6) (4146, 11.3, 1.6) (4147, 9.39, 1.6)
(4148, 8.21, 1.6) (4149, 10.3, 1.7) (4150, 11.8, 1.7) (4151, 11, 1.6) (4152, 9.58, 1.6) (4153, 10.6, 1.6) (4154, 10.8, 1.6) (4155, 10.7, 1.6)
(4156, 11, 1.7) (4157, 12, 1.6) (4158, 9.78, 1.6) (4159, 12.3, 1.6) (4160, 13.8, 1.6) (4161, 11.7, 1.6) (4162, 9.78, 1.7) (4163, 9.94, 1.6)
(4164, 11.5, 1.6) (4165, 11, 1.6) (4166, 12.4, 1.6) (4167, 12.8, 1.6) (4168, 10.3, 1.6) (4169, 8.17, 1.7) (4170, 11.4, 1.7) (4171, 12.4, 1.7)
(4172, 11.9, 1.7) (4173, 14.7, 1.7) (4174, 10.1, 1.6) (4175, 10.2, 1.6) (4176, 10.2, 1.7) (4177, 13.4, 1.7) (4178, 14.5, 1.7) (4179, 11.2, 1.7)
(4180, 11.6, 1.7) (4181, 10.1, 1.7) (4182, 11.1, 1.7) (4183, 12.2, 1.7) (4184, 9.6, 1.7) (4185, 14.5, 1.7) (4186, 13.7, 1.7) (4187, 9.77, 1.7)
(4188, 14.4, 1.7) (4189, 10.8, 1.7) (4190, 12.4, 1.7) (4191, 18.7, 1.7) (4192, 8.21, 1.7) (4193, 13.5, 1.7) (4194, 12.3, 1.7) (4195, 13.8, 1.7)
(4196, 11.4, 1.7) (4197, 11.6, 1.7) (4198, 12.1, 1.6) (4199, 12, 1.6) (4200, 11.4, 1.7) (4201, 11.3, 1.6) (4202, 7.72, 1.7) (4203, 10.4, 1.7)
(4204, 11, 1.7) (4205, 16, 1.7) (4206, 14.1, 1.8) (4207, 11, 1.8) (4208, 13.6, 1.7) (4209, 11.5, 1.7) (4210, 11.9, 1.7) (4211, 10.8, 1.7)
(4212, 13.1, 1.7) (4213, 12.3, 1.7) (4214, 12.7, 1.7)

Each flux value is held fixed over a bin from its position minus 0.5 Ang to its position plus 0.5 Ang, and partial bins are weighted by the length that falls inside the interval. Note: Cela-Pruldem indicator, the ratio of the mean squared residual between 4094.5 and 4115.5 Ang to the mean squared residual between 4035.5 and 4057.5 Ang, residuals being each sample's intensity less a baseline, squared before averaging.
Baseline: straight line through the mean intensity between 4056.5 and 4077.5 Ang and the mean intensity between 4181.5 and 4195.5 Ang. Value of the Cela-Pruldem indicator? 1.36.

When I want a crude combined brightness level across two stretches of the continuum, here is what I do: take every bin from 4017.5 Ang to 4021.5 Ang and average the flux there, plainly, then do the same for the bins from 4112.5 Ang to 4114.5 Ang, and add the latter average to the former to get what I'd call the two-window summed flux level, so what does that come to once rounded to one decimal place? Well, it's 23.2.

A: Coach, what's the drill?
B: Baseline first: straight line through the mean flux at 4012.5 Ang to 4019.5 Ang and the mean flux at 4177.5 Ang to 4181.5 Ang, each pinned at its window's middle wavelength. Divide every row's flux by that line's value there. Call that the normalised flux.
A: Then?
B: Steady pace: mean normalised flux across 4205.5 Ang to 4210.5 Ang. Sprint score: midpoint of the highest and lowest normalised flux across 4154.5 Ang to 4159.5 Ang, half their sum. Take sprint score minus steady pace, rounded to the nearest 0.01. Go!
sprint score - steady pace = -0.10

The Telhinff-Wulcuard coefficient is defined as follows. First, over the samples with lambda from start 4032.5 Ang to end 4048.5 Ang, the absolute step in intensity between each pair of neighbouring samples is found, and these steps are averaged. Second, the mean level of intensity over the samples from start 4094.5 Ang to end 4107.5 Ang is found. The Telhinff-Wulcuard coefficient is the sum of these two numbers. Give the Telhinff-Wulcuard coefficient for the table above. 12.0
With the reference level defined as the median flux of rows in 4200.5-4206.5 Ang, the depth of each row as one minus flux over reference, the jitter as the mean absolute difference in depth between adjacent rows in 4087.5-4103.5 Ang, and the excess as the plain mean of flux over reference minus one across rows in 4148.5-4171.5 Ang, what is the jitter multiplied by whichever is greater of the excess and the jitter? 0.0104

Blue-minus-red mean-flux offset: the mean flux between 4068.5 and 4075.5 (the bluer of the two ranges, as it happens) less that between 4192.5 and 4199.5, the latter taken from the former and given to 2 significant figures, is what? -1.8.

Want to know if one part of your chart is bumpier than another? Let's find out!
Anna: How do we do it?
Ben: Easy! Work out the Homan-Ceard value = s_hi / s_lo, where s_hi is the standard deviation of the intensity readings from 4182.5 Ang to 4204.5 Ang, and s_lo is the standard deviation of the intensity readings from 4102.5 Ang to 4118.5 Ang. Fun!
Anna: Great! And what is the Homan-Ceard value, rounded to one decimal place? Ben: 1.3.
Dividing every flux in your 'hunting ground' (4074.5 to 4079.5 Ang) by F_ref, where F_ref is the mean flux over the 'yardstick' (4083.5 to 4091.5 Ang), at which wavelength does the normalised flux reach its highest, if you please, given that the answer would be 4077 Ang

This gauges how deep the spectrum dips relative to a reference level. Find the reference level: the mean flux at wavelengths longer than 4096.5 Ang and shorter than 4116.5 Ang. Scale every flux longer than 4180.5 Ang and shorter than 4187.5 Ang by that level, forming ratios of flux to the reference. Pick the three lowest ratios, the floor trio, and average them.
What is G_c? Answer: 0.862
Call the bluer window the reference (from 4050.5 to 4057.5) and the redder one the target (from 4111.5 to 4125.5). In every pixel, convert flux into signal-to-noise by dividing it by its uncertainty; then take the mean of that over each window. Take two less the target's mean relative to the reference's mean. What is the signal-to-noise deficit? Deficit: 1.03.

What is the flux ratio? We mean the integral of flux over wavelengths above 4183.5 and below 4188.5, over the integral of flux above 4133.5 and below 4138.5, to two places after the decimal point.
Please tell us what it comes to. 1.03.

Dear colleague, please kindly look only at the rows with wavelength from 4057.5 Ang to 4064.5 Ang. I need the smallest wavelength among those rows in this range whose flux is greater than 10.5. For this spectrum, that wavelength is 4058 Ang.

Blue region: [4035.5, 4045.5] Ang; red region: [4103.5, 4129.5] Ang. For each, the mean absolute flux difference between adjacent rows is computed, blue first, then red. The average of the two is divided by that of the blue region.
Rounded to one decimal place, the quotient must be 1.2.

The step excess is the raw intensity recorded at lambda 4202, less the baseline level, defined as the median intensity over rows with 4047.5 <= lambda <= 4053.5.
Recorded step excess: -4.0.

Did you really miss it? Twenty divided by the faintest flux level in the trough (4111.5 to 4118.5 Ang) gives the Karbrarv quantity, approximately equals 1.94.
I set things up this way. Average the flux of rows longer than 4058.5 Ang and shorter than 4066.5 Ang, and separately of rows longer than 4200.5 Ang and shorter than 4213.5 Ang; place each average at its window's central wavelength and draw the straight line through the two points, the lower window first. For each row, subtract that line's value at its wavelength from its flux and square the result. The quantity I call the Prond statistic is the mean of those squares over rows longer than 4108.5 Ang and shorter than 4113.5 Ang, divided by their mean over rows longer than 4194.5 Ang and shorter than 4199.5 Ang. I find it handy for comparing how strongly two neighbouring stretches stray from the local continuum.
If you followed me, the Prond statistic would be 4.9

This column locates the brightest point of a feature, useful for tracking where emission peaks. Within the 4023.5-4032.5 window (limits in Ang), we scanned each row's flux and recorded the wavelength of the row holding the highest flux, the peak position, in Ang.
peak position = 4025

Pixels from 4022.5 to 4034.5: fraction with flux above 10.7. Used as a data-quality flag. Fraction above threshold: 0.75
